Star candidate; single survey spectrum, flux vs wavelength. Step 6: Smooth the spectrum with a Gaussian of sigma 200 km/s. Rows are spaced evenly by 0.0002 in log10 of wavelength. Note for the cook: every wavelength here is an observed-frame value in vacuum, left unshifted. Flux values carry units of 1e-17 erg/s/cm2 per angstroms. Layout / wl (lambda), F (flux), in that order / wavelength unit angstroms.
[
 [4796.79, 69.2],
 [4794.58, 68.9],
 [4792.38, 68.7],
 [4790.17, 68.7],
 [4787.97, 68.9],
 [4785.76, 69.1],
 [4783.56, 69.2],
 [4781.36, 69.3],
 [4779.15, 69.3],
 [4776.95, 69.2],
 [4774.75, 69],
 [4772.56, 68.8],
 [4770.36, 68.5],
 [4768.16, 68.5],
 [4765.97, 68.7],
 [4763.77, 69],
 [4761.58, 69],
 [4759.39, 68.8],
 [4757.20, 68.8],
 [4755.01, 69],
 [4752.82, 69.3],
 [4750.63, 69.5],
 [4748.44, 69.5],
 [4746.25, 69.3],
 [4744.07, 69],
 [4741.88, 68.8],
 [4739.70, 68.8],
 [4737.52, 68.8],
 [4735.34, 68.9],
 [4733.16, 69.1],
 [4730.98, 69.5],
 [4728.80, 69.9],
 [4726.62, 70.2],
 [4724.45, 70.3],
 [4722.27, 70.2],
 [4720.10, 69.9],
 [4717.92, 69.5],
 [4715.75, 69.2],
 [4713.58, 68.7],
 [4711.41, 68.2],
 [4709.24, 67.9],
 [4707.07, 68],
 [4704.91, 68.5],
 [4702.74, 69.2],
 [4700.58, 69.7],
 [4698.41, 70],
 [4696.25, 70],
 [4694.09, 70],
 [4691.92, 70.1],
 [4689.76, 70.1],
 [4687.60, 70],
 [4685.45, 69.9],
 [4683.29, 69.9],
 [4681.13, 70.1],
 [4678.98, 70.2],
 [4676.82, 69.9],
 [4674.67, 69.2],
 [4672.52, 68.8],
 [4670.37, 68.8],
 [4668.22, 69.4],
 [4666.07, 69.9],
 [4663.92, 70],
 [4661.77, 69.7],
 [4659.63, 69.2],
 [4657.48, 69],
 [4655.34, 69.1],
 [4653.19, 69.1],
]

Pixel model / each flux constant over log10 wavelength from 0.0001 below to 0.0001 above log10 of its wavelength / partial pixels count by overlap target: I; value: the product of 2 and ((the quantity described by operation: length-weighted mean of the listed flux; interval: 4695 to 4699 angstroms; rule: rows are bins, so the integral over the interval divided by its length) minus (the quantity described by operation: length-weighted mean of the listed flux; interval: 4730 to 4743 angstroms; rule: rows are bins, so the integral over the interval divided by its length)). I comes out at 2.2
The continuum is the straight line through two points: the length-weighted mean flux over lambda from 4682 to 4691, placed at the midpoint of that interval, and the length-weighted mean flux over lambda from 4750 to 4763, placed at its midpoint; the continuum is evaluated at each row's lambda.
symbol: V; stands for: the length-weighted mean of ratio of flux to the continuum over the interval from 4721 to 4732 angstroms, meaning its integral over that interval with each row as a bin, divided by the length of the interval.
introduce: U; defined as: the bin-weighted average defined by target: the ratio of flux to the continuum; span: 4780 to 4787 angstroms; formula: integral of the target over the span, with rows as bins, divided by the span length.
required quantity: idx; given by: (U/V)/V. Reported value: 0.99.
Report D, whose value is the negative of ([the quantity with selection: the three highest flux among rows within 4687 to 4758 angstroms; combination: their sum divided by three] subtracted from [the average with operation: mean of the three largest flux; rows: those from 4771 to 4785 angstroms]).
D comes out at 1.0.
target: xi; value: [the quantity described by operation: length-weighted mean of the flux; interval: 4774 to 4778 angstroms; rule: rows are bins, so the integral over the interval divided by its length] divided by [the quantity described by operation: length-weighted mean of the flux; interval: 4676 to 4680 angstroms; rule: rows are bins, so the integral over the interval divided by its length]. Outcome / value 0.99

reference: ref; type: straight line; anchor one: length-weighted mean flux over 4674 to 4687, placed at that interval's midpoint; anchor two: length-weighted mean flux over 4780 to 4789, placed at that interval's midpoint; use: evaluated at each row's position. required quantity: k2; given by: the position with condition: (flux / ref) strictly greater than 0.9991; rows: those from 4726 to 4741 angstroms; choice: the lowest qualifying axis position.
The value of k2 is 4726.62 angstroms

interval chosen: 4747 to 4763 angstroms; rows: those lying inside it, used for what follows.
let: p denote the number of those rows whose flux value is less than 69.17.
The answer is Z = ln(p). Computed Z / 1.39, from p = 4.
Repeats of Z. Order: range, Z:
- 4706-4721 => 1.39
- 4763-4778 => 1.79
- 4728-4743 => 1.61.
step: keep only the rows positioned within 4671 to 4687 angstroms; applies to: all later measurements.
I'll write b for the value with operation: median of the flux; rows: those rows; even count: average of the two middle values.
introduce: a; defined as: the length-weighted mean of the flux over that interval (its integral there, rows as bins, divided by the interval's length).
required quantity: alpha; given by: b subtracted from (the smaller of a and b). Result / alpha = -0.17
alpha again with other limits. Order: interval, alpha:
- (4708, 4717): 0.00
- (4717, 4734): -0.09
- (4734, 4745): 0.00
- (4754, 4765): -0.07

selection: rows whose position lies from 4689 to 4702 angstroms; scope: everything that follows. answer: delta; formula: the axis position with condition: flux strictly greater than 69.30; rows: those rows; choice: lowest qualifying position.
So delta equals 4689.76 angstroms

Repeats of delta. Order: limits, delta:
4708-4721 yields 4717.92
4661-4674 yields 4661.77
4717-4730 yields 4717.92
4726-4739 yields 4726.62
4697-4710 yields 4698.41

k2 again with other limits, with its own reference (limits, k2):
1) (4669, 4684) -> 4676.82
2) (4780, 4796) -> 4781.36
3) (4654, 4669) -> 4663.92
